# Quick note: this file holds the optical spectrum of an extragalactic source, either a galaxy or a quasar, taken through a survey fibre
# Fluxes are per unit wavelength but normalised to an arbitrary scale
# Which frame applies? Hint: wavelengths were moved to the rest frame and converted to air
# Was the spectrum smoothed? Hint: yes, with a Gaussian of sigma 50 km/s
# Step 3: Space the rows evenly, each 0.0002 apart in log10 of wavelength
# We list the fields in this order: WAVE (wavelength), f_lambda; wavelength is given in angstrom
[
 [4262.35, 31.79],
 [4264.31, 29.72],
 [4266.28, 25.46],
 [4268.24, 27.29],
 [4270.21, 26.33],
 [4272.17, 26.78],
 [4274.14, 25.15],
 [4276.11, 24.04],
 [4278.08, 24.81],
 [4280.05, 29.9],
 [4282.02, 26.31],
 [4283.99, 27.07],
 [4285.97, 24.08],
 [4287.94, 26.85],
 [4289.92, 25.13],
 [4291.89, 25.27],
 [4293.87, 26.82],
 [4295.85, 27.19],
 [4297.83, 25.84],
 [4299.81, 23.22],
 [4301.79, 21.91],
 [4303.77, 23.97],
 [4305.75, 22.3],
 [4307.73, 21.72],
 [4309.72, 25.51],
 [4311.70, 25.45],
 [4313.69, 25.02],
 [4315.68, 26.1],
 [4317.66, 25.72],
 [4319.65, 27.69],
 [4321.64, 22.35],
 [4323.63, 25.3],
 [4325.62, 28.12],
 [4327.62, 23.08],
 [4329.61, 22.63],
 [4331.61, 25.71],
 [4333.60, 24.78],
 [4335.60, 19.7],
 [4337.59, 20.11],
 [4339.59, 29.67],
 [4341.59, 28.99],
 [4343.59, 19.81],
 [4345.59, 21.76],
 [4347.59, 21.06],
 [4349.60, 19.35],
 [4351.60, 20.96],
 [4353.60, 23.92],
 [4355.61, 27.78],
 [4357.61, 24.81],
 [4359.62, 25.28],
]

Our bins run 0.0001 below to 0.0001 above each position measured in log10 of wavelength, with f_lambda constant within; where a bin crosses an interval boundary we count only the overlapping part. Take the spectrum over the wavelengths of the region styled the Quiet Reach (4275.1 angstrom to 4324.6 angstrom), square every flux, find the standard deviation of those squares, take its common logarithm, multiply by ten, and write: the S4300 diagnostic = 19.9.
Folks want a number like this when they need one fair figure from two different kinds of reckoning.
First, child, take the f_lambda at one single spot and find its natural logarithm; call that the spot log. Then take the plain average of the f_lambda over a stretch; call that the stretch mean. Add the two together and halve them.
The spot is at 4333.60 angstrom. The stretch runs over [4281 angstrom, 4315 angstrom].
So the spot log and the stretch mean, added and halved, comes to 14.1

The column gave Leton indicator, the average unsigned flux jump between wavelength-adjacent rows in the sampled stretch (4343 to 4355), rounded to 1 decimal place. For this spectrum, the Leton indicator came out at 1.8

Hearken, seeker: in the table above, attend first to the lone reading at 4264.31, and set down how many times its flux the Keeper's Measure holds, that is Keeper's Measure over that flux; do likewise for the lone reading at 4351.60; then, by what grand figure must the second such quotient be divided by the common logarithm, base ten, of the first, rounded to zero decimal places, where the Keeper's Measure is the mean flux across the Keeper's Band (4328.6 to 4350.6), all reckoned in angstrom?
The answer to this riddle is -10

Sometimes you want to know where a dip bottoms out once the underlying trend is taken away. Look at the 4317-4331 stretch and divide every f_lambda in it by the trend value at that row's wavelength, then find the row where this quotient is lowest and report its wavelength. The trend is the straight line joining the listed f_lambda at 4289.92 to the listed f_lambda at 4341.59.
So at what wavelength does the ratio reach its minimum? 4329.61 angstrom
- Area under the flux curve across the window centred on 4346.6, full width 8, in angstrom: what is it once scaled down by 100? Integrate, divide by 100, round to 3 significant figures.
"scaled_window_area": 1.64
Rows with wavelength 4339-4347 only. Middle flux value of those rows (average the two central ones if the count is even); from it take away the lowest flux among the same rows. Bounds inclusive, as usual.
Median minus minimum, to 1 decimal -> 5.6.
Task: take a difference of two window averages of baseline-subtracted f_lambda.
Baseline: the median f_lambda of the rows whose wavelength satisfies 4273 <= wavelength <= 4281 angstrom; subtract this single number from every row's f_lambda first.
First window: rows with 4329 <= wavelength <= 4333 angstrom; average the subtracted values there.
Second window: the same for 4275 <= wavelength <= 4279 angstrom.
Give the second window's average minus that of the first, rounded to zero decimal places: 0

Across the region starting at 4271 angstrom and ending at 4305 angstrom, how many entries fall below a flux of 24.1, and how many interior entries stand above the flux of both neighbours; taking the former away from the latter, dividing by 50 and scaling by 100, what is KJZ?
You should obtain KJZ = -2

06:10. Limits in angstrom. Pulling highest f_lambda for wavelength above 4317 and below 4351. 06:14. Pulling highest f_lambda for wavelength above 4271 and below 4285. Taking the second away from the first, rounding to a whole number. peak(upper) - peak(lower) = 0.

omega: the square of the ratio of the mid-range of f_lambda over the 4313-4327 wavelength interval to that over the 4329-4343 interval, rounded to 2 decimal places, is 1.05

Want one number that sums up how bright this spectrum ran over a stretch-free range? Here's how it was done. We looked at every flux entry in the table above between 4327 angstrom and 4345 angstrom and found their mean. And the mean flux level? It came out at 23.8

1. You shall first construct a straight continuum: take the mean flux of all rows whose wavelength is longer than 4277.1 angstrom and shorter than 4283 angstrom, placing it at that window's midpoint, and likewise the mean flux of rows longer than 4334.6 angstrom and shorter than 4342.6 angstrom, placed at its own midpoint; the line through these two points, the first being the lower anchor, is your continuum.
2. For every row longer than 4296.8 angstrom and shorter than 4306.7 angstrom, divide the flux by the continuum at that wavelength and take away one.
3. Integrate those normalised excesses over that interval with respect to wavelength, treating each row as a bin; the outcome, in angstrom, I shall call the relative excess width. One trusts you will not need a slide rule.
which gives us -1.0 angstrom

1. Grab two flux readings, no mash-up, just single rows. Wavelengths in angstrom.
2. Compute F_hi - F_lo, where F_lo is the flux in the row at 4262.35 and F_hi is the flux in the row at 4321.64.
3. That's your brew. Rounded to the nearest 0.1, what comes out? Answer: -9.4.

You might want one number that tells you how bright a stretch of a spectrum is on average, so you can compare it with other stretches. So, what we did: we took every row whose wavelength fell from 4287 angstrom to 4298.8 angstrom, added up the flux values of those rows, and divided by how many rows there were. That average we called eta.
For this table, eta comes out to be 26.2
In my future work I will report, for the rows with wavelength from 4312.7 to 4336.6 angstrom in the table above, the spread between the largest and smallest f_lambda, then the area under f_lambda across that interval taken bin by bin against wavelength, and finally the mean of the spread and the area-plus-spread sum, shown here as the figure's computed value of 303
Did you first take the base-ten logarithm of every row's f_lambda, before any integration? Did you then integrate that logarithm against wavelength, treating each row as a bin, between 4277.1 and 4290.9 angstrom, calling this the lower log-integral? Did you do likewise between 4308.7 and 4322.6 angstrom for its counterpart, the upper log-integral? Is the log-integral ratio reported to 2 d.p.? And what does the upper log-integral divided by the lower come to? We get 1.00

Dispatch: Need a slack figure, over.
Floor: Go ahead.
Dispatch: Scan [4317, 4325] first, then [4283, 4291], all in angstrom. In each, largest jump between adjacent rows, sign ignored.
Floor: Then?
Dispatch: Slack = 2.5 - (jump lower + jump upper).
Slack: -5.8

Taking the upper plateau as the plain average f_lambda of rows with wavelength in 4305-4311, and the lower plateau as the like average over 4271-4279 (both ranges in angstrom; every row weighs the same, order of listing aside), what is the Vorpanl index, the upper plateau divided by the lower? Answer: 0.92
